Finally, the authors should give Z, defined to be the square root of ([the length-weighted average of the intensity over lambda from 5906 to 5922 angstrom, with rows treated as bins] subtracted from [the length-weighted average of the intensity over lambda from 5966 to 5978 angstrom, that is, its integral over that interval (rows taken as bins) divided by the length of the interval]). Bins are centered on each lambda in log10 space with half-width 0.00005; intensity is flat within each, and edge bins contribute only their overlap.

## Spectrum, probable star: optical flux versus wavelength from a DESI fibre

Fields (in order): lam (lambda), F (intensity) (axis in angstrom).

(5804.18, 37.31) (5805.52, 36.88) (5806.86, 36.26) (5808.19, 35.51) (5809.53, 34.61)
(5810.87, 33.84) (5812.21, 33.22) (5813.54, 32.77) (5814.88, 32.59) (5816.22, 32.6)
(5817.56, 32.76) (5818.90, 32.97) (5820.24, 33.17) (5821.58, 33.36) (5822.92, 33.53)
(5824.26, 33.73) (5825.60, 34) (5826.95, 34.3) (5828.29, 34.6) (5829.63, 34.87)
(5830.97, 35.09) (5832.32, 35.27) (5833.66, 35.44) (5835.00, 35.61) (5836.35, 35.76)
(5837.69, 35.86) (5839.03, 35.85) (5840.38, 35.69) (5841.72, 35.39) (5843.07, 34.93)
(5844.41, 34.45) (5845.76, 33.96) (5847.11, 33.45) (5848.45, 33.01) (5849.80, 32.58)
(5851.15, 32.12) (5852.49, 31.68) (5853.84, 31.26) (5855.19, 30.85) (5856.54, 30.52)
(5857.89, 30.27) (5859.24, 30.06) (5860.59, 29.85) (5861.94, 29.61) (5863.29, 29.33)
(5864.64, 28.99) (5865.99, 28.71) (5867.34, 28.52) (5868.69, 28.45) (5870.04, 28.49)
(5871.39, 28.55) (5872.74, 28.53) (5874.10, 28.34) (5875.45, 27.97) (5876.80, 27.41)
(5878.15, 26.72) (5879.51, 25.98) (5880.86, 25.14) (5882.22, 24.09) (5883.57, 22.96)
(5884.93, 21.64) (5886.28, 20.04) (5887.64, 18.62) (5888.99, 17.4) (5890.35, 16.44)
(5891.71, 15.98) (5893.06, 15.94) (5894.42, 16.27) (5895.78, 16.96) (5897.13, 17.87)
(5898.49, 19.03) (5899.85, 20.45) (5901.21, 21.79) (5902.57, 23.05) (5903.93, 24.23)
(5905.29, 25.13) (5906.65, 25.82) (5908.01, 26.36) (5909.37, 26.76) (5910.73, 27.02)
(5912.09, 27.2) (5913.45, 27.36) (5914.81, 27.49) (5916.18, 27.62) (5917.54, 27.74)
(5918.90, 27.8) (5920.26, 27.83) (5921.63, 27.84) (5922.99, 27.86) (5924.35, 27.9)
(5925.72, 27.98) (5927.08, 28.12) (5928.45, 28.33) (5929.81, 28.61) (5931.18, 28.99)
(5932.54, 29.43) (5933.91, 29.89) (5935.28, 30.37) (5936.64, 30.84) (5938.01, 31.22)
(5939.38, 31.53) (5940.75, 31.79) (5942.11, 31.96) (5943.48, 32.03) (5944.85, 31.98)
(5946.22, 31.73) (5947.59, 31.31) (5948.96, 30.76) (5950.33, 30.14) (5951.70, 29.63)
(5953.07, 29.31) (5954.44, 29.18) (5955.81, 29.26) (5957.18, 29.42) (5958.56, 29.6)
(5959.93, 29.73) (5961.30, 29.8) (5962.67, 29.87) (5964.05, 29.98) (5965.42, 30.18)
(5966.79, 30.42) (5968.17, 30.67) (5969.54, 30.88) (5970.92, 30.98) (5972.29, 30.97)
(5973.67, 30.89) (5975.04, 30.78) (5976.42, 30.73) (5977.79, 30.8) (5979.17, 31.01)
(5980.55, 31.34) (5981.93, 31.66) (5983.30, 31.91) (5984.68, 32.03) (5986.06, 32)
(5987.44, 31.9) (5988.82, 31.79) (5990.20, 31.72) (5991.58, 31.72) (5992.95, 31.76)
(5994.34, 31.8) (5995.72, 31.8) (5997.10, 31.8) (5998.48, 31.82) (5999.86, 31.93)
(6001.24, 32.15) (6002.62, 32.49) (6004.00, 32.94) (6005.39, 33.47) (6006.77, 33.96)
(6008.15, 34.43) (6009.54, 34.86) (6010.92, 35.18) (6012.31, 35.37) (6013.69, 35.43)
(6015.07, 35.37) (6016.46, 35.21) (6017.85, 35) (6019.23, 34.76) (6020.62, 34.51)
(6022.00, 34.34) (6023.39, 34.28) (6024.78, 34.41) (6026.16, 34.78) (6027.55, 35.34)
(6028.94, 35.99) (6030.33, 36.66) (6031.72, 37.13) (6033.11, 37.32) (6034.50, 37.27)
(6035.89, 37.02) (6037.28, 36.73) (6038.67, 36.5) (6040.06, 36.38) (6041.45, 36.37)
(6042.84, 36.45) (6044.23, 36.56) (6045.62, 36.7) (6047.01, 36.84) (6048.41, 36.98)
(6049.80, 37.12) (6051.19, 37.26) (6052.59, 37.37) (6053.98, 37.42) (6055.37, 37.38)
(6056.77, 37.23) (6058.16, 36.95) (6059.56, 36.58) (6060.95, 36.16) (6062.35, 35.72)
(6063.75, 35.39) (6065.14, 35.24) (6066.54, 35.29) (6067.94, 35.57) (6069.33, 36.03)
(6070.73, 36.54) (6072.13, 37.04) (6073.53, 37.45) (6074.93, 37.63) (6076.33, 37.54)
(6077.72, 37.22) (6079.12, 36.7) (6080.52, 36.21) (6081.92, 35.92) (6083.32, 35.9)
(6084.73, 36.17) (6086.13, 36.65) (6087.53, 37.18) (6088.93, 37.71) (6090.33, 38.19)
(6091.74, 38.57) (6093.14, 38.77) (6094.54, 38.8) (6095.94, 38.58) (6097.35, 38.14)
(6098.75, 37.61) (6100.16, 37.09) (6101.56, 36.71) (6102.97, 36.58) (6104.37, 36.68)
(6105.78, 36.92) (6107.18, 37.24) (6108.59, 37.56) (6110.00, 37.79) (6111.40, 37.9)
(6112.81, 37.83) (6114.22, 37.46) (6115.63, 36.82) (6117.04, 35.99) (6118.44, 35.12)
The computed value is 1.9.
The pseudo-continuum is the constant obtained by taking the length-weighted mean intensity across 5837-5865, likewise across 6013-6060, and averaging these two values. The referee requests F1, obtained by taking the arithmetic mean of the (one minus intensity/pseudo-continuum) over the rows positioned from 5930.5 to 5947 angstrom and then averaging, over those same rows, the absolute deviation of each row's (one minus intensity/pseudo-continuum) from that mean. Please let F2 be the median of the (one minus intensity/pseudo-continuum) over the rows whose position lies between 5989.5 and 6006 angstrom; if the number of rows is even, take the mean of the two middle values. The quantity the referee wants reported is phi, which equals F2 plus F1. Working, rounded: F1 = 0.03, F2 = 0.073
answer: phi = 0.10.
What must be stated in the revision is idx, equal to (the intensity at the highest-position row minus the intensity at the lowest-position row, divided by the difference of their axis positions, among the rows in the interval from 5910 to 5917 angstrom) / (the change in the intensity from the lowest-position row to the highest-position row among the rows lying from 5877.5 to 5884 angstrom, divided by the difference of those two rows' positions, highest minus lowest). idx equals -0.2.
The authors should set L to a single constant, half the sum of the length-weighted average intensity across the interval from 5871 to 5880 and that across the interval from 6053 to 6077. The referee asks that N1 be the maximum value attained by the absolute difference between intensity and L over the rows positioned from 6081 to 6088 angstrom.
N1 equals 5.1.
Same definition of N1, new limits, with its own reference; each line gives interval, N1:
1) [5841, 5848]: 3.3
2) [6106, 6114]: 5.8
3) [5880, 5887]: 12.1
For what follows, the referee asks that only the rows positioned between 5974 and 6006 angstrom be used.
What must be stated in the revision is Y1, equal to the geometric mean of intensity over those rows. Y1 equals 32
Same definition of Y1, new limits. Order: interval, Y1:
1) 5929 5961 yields 30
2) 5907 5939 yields 28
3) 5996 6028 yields 34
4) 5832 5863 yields 33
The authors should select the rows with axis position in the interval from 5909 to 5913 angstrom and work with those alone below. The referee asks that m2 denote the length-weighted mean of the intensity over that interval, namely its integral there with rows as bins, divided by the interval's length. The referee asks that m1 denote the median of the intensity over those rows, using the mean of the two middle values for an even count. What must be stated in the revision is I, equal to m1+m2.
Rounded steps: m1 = 27.0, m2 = 27.1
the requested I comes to 54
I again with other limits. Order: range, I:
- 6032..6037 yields 74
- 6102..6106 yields 73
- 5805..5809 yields 72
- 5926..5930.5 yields 57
